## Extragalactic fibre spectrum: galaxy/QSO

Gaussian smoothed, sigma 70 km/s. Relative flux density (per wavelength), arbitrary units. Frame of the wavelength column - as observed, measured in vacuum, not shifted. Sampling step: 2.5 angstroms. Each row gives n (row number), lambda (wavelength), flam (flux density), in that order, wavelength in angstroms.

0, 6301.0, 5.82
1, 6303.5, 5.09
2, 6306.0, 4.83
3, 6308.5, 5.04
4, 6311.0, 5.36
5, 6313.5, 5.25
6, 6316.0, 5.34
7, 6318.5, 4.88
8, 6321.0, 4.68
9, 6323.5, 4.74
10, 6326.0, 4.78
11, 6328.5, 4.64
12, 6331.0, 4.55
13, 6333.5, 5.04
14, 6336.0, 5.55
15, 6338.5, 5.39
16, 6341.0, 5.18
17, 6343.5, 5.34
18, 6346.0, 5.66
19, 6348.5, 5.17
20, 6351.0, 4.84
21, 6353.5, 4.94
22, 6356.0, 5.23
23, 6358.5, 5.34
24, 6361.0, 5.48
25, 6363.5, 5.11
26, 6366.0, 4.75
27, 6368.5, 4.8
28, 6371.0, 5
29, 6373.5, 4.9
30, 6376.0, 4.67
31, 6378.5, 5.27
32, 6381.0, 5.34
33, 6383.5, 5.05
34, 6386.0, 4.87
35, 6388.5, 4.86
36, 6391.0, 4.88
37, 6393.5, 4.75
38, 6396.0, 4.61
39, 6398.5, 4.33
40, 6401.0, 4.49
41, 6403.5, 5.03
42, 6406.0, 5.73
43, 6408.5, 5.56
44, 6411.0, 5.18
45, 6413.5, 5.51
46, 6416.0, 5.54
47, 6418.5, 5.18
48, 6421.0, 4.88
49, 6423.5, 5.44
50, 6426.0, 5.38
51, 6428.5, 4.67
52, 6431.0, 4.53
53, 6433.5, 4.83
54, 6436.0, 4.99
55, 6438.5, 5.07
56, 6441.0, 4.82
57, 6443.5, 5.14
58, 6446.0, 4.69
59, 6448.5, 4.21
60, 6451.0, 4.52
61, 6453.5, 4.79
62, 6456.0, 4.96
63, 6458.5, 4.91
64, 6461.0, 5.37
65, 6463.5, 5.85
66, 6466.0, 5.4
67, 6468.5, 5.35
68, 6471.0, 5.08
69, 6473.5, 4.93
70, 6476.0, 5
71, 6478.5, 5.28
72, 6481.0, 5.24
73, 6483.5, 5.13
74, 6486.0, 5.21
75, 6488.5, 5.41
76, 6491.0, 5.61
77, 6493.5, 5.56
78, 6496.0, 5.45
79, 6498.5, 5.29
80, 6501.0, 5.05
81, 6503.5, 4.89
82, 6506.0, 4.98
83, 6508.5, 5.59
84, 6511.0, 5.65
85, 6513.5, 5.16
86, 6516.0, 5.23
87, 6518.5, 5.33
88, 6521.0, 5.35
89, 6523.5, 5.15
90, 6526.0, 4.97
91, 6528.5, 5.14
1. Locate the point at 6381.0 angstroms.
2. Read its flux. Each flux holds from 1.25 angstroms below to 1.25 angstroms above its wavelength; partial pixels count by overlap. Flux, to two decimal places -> 5.34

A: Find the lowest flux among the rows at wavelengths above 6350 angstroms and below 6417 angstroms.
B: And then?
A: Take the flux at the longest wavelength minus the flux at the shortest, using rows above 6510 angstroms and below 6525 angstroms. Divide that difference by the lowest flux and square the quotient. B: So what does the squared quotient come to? 0.013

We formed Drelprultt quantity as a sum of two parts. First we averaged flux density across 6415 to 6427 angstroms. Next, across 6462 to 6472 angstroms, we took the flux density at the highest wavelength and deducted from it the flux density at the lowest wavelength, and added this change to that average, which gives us 4.51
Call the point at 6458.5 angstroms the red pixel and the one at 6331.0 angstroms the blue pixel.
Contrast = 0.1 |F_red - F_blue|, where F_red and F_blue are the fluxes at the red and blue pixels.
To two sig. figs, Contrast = 0.036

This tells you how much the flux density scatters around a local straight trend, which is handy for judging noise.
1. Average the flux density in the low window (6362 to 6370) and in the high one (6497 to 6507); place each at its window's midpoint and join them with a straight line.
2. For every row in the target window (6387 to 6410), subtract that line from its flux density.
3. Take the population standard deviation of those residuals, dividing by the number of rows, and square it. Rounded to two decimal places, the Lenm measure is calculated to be 0.19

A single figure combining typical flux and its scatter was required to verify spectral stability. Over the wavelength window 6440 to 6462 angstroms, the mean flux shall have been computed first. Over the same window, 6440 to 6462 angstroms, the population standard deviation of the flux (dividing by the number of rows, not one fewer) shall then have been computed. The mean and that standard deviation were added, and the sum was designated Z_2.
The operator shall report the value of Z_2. 5.14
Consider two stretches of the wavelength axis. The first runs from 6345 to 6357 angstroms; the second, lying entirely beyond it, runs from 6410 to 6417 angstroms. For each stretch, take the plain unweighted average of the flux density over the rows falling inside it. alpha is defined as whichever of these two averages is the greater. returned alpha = 5.41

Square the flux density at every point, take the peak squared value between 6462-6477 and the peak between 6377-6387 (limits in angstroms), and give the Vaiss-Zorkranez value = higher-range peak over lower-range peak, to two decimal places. 1.20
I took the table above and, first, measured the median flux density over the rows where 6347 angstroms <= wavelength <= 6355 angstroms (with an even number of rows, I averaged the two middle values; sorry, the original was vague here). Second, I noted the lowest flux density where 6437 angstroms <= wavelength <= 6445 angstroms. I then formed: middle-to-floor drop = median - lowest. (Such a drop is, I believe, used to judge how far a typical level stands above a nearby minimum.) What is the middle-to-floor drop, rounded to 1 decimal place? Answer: 0.1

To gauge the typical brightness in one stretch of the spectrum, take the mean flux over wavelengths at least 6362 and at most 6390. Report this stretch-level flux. 4.97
